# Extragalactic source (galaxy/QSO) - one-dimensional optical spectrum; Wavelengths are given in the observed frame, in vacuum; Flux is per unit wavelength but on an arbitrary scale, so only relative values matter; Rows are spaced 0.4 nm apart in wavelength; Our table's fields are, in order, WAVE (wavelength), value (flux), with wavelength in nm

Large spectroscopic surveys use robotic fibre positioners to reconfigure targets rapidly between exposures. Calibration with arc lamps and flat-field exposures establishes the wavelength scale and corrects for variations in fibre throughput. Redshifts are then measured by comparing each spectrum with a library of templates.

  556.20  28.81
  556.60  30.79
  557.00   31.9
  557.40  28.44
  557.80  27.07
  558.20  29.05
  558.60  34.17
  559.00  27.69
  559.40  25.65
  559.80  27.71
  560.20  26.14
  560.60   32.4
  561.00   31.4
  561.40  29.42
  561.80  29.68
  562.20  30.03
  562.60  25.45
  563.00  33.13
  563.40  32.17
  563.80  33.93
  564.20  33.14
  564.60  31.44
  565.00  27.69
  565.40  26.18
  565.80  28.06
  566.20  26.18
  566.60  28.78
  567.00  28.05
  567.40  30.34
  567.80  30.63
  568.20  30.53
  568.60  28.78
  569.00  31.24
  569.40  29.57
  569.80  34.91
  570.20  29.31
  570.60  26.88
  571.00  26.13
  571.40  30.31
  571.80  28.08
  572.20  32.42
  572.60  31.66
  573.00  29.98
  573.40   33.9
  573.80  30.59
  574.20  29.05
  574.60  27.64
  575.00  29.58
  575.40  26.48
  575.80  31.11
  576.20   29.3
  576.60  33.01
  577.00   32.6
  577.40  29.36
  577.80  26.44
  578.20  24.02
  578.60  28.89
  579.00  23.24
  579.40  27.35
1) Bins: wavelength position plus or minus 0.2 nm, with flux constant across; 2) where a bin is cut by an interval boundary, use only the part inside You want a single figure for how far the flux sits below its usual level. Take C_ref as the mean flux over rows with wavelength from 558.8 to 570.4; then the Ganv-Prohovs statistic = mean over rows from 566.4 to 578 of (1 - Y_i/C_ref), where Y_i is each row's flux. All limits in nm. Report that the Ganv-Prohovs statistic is -0.008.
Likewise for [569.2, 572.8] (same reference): -0.009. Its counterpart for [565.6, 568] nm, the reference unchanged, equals 0.033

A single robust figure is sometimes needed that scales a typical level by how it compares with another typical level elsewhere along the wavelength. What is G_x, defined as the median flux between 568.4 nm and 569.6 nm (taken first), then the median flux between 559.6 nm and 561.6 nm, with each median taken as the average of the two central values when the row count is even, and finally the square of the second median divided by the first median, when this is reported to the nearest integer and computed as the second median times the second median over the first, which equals 29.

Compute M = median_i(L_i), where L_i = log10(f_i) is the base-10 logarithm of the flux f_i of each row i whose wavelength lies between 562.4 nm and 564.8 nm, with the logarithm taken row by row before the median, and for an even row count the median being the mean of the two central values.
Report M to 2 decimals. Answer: 1.51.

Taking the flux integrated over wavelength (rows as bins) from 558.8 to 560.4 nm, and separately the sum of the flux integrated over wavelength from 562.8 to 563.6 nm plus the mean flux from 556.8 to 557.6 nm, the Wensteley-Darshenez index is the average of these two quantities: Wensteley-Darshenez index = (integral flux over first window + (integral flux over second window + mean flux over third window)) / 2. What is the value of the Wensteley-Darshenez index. 50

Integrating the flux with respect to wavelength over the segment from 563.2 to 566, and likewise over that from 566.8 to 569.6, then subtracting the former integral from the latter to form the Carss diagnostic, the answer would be -1.4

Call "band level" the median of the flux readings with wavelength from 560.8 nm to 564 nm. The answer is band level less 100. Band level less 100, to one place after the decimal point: -69.3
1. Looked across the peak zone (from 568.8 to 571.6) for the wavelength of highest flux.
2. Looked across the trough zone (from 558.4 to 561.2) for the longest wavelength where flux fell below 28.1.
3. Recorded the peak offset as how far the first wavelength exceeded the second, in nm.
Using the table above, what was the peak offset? 9.60 nm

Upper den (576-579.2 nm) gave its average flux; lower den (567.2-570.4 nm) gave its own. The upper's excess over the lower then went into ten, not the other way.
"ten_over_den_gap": -4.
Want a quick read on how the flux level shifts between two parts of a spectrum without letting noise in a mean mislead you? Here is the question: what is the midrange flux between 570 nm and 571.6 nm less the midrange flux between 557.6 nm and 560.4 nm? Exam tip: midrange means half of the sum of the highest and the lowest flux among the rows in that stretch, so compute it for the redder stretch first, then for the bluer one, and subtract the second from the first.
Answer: -1.7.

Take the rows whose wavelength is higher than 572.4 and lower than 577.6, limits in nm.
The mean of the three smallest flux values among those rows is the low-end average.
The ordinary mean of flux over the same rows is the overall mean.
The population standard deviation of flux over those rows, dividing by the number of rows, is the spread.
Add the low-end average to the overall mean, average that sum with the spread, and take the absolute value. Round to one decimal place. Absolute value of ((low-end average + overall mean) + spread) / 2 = 30.0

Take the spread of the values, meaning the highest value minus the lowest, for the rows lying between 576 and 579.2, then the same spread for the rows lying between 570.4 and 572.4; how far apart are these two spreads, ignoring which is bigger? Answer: 3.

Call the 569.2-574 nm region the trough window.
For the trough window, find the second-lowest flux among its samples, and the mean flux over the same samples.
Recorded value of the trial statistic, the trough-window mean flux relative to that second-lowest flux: 1.13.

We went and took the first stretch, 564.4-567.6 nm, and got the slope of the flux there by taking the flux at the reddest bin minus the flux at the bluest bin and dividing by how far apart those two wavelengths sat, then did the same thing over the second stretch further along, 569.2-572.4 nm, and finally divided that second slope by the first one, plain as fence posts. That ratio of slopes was -2.6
